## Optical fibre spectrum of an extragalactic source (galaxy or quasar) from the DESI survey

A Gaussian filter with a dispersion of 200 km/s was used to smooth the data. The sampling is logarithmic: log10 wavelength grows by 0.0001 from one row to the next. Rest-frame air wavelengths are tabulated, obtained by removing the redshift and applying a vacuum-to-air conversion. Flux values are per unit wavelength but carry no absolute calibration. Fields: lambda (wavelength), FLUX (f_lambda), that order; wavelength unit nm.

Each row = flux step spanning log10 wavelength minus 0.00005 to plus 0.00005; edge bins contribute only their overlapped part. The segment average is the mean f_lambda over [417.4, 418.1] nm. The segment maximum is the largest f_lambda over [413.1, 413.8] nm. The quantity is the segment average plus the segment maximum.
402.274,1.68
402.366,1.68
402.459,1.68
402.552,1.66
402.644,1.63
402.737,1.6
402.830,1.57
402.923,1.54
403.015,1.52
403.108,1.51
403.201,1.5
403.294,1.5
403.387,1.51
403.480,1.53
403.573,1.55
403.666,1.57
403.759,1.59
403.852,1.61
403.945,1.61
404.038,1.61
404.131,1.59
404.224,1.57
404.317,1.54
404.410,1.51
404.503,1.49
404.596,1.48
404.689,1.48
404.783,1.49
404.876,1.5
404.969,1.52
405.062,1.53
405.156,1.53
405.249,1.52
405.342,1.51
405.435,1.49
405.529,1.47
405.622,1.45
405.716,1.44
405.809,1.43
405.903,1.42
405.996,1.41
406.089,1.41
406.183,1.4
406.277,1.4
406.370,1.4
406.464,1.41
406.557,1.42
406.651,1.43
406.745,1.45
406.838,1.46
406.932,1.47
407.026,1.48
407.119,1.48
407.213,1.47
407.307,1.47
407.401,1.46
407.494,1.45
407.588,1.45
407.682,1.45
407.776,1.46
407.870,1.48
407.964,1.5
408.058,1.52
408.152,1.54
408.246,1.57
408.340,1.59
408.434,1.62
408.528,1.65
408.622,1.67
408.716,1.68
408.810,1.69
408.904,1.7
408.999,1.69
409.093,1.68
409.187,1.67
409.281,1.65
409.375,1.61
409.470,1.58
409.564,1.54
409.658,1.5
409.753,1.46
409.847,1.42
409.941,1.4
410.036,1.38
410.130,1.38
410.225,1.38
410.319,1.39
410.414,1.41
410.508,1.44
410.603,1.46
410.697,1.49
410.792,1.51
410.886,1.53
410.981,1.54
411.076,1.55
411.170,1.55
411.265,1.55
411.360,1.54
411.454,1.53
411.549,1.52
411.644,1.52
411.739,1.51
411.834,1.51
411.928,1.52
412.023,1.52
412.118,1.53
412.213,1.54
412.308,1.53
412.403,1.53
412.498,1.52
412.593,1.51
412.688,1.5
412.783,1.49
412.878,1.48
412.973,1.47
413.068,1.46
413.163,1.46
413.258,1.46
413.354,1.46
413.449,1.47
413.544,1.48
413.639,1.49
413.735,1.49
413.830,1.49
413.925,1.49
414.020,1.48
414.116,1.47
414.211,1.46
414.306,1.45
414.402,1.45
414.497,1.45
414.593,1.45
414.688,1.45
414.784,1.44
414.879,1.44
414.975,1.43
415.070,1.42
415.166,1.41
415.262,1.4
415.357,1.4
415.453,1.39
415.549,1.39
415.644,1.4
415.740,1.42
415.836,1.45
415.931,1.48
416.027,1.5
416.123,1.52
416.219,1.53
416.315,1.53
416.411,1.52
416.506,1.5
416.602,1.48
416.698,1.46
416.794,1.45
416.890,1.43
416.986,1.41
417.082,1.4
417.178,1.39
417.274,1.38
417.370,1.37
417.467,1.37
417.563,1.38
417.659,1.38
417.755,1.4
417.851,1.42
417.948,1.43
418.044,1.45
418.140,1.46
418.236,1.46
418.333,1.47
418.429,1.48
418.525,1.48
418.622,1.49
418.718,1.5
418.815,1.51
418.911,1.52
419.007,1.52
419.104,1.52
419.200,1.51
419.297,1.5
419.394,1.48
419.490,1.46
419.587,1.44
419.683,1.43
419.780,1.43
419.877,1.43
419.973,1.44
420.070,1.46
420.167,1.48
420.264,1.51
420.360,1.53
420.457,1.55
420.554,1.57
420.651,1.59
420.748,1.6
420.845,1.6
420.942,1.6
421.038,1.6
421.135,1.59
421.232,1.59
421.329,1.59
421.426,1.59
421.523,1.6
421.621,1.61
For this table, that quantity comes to 2.89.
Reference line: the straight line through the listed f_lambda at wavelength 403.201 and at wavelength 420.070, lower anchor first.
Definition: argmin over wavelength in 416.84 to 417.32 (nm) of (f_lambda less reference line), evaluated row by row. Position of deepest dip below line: 417.274 nm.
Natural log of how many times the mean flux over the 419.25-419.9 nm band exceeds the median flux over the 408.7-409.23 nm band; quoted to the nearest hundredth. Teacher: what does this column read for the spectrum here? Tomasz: -0.15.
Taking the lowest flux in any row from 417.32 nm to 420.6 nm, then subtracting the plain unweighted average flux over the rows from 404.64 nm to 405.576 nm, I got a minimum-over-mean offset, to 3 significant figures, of -0.134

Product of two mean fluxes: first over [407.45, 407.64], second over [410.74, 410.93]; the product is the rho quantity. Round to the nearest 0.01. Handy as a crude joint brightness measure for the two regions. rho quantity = 2.20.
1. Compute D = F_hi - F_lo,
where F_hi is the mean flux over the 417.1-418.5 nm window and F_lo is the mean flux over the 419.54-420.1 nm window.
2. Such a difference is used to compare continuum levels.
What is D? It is -0.021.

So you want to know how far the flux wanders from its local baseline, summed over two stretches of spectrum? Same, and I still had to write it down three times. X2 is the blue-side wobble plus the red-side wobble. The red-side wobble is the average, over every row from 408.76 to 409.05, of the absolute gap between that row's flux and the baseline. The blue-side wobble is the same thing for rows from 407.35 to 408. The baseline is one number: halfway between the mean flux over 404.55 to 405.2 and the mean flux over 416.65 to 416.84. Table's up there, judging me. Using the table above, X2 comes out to 0.235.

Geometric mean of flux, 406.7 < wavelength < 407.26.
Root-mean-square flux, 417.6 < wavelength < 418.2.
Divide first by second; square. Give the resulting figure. 1.06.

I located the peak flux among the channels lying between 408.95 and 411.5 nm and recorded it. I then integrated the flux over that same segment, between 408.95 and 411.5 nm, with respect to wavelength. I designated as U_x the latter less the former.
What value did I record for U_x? 2.17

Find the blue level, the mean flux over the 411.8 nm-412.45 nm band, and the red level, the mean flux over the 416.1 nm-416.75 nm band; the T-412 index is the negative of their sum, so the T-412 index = -3.03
